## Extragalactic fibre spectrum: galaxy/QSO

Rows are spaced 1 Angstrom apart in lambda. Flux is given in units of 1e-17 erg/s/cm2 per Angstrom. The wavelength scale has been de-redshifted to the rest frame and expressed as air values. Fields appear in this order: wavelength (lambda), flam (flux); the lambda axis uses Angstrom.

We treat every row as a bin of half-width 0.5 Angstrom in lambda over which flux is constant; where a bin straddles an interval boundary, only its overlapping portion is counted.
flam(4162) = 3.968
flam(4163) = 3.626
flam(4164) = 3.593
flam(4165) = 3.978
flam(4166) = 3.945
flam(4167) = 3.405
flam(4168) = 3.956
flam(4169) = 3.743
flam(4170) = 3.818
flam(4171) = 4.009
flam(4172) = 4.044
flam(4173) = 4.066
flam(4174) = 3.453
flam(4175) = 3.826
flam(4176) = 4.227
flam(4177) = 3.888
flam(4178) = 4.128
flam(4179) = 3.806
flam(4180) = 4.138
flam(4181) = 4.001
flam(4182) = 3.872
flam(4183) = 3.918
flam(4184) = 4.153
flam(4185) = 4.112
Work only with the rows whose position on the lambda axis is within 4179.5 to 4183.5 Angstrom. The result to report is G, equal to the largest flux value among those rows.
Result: 4.138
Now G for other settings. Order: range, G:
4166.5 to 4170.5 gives 3.956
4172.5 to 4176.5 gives 4.227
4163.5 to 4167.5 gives 3.978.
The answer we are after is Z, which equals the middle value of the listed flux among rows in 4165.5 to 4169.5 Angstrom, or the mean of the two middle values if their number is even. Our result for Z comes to 3.84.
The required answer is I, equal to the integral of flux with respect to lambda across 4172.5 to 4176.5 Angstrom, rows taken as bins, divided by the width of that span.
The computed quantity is 3.89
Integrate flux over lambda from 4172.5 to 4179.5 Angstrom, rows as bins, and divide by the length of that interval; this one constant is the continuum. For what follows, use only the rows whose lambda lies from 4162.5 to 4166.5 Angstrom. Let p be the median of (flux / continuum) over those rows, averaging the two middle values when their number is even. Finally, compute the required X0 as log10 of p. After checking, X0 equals -0.014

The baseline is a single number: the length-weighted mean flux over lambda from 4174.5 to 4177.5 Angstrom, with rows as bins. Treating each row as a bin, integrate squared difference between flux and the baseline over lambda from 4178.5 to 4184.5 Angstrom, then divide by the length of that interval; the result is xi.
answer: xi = 0.017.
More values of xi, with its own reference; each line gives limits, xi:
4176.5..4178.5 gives 0.015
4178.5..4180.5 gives 0.028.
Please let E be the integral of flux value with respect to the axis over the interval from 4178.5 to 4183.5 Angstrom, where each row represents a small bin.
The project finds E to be 19.7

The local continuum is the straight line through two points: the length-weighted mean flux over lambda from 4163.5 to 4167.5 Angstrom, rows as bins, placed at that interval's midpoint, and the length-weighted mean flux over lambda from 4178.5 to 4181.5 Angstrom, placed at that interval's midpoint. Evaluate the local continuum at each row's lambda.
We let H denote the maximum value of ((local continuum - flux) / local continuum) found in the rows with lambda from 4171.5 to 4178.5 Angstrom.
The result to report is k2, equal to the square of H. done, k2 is 0.0120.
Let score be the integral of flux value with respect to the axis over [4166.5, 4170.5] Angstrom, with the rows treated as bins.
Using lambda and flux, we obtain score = 14.9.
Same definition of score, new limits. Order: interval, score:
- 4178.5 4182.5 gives 15.8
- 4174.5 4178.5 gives 16.1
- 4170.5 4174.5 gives 15.6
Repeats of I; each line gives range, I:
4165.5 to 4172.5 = 3.85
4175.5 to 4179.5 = 4.01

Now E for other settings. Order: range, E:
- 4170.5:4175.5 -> 19.4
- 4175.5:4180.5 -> 20.2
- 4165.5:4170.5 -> 18.9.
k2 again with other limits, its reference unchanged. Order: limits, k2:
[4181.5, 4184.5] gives 0.0013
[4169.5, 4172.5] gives 0.0000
